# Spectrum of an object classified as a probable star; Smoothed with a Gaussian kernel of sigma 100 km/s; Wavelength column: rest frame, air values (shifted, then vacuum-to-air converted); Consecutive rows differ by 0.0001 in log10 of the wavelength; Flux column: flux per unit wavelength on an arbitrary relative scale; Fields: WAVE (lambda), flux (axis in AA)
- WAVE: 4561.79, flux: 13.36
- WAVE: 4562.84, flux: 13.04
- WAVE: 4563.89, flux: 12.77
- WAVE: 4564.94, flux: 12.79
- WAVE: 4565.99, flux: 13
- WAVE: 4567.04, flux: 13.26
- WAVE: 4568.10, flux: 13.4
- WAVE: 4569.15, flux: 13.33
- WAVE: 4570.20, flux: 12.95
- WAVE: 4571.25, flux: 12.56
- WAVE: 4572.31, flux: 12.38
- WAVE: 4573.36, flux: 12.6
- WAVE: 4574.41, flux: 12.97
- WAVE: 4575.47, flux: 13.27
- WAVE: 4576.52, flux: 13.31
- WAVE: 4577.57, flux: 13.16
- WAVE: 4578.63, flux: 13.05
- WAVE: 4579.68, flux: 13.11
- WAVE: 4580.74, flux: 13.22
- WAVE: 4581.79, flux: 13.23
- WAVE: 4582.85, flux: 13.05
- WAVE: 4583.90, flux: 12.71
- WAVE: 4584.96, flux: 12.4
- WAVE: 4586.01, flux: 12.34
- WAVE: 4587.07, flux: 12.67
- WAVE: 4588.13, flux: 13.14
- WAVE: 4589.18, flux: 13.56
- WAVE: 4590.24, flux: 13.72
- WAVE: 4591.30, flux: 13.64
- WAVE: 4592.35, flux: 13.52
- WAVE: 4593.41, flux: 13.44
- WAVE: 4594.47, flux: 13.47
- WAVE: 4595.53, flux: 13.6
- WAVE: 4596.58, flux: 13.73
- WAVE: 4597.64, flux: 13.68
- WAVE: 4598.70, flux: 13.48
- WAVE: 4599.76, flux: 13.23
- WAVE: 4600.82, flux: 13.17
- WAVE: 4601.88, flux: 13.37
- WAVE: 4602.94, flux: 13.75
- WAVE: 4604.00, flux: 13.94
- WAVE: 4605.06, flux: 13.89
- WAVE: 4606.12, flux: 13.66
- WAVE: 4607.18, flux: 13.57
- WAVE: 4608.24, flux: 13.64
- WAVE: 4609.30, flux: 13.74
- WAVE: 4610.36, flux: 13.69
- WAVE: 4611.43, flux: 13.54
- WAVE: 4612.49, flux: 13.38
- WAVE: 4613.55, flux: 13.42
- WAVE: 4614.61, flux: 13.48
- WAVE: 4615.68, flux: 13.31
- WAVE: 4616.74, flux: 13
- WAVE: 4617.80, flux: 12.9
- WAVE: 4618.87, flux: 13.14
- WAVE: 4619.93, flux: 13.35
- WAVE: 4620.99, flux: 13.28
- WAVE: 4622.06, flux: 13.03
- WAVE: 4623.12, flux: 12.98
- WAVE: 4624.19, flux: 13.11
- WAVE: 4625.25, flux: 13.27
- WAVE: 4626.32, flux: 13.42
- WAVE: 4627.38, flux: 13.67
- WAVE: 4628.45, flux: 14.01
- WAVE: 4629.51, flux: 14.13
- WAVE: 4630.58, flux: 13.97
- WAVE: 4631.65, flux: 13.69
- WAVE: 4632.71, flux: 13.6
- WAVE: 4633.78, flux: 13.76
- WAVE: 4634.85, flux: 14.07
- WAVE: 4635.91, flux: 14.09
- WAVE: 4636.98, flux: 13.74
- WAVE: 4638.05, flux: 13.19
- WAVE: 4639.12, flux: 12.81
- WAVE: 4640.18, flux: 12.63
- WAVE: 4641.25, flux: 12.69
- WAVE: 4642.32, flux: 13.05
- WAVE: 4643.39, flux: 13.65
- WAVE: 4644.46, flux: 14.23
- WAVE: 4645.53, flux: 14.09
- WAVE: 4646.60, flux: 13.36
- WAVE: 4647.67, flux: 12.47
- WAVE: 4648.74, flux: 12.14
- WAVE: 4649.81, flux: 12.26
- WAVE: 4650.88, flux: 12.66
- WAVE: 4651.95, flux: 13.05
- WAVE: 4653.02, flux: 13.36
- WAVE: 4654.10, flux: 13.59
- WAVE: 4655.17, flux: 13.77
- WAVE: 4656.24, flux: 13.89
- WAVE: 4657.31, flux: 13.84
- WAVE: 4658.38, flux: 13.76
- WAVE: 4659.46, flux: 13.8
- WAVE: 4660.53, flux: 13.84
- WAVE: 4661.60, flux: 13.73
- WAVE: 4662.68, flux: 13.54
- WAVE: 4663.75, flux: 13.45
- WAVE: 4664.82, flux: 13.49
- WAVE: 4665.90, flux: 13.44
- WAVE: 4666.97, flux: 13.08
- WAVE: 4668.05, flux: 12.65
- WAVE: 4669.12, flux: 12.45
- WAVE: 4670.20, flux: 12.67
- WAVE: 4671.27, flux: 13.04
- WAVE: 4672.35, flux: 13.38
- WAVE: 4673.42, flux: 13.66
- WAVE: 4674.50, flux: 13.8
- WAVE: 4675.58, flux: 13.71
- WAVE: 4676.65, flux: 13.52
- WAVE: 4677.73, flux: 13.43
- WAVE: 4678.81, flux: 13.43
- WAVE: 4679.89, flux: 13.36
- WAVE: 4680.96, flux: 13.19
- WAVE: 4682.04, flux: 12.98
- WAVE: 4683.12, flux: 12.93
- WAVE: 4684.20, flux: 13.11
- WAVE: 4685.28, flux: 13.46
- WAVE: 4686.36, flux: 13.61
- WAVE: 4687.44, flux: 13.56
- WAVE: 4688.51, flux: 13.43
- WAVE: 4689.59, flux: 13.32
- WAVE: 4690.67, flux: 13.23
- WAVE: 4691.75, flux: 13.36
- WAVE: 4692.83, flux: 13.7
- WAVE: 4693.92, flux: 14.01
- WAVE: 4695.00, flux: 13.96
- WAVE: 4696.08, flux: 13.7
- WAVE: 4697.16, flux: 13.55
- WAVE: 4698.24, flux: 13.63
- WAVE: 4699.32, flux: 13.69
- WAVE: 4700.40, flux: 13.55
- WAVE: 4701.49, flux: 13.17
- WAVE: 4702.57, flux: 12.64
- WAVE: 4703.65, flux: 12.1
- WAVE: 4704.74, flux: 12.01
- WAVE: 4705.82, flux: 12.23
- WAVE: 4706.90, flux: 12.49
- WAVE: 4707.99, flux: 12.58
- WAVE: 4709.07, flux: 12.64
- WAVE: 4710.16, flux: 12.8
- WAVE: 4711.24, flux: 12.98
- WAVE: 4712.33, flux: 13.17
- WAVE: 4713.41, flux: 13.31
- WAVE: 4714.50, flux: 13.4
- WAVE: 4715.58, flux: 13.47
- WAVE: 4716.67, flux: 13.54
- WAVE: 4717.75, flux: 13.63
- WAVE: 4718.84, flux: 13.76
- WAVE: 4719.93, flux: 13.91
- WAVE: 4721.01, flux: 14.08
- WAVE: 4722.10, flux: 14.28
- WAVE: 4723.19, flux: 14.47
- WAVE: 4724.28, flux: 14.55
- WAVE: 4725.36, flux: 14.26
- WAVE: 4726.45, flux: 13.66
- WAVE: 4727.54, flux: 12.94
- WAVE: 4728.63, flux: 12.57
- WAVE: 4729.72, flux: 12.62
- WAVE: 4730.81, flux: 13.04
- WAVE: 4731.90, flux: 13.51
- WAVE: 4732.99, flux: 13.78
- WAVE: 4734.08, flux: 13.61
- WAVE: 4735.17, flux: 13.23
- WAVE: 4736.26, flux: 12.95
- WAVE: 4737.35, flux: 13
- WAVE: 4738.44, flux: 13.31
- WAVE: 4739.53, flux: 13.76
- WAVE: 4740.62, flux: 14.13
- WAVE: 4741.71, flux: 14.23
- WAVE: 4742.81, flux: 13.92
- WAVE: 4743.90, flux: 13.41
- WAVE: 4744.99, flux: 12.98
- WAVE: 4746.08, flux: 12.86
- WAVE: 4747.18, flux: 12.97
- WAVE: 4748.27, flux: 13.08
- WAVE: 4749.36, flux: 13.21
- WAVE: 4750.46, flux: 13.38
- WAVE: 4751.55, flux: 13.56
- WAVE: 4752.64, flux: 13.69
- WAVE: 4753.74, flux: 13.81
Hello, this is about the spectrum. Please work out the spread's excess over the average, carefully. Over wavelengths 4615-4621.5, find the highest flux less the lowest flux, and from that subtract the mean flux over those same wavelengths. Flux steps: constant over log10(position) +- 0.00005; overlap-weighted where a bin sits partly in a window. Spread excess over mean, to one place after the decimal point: -12.7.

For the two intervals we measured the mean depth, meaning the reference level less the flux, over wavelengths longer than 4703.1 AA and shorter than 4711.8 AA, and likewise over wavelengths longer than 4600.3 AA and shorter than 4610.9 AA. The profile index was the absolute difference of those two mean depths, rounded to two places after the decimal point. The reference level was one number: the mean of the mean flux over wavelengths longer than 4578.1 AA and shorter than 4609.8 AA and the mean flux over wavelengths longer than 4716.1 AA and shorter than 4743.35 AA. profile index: 1.16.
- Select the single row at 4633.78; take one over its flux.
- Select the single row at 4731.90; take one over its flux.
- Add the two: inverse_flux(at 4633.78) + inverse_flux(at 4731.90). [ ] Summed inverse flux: 0.147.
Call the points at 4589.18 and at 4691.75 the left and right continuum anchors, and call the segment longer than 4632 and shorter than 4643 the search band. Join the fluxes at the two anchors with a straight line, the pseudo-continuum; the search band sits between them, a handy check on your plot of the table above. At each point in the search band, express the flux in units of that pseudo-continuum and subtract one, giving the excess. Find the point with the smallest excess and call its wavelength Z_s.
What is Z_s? 4640.18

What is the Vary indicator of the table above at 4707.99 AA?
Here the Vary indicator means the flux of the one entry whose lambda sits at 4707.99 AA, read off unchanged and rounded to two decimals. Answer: 12.58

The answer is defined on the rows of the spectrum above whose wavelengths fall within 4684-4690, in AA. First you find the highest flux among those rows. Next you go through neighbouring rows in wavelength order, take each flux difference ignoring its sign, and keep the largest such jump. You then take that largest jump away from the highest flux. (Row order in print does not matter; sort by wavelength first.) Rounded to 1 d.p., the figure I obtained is 13.3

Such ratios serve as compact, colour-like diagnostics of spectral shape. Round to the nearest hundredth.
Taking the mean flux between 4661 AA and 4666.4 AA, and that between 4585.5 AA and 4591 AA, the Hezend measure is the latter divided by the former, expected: 0.97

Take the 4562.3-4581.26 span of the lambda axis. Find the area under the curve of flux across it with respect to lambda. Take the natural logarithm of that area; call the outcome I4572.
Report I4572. 5.51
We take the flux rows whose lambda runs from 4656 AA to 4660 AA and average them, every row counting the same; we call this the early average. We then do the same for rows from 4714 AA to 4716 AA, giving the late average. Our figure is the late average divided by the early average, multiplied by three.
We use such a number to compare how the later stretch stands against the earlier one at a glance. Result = 2.92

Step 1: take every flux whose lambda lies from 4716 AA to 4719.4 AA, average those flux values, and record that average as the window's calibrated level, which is 13.6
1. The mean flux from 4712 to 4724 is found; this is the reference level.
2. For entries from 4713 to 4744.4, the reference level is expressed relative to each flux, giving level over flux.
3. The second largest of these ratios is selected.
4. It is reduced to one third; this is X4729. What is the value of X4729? 0.363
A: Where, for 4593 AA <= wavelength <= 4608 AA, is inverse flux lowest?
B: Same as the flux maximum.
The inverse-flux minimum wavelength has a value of 4604.00 AA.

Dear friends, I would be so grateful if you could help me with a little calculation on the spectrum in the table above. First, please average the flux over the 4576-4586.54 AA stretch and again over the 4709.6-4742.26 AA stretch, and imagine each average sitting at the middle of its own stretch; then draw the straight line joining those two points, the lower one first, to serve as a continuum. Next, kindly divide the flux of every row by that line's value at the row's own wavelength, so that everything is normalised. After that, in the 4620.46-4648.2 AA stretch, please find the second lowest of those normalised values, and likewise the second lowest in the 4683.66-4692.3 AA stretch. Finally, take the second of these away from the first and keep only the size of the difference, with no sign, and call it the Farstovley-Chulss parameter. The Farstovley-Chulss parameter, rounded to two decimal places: 0.03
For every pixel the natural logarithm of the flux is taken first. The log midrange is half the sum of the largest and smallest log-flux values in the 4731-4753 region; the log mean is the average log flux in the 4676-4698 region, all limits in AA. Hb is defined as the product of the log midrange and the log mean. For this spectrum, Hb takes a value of 6.77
